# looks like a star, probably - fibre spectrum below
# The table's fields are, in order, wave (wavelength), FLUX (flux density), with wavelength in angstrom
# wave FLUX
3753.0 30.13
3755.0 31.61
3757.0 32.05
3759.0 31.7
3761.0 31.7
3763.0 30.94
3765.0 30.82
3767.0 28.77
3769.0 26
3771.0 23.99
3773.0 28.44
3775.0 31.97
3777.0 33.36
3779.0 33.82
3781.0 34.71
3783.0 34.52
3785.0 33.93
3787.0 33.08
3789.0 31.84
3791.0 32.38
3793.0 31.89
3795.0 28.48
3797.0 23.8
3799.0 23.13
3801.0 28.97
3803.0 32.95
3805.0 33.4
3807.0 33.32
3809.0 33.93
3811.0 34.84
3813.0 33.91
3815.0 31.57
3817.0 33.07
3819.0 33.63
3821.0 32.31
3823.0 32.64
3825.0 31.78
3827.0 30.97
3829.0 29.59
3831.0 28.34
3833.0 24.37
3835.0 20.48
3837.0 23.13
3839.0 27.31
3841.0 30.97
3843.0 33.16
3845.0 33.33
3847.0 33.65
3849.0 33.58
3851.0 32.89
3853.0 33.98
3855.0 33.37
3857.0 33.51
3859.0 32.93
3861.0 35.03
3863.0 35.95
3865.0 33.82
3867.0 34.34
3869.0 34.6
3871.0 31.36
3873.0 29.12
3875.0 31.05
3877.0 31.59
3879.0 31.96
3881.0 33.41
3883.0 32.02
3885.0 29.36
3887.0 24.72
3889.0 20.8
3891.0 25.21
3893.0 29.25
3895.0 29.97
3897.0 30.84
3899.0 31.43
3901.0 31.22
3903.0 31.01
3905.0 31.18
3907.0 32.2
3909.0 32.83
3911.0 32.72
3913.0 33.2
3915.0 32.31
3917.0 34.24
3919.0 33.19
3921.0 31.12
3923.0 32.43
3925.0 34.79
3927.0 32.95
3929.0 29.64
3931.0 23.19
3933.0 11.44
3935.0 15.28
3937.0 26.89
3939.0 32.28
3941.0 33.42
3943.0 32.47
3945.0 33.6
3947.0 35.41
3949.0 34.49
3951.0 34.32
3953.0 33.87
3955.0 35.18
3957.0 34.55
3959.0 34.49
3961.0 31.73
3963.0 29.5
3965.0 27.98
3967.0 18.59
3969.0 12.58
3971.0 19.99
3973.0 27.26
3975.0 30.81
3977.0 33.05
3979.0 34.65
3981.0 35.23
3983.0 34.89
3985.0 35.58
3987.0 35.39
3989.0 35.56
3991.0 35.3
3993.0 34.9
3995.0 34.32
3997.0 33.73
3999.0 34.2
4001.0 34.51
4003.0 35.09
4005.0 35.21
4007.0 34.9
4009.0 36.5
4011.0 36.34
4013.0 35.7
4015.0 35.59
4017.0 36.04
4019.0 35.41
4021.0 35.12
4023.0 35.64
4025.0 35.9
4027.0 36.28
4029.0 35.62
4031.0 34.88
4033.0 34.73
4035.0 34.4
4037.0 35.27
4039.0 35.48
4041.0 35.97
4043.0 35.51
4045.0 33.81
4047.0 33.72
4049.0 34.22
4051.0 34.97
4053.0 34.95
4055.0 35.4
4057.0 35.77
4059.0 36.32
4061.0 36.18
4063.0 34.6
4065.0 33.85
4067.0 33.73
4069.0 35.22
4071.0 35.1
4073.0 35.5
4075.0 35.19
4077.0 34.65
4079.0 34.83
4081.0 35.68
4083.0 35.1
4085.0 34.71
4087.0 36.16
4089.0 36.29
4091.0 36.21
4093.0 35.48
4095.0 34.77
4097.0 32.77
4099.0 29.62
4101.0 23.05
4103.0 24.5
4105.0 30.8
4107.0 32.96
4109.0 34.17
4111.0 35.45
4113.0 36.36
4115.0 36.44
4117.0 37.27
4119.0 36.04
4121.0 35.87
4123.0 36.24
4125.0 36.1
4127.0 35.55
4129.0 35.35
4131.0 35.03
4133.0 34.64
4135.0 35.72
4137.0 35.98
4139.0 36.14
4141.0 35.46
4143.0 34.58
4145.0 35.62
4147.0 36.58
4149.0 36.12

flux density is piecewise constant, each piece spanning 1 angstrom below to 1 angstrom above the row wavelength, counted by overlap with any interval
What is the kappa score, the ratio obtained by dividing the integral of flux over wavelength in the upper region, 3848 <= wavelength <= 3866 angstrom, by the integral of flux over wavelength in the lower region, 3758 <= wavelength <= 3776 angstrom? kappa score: 1.15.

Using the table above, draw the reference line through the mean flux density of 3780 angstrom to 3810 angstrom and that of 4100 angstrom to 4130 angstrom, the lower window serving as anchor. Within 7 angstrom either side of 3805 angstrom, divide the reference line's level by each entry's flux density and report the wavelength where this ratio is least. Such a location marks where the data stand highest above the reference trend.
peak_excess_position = 3811.0 angstrom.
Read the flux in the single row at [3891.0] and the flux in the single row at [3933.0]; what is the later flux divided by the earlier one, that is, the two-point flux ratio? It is 0.45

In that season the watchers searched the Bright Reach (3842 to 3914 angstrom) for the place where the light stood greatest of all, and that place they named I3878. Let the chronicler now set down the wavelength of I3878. 3863.0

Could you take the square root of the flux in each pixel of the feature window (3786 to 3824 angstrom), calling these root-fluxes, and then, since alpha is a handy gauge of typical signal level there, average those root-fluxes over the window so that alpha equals 5.61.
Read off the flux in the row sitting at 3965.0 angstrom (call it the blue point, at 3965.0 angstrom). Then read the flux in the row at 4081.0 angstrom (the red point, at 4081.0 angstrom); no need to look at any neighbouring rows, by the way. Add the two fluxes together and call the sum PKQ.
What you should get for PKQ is 64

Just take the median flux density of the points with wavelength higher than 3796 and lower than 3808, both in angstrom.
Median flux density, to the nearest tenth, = 31.0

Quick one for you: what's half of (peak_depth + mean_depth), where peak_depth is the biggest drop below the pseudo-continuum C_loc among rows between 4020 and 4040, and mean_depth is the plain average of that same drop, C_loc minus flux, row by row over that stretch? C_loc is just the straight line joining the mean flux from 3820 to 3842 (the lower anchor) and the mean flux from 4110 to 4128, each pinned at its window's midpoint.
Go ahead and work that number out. -1.1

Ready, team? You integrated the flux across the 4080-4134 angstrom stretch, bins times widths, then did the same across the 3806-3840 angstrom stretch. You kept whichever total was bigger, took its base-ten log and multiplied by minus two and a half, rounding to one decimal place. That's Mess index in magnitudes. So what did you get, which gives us -8.2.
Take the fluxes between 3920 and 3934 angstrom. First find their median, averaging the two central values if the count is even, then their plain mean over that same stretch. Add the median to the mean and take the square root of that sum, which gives 7.68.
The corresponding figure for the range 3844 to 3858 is 8.18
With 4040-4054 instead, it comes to 8.35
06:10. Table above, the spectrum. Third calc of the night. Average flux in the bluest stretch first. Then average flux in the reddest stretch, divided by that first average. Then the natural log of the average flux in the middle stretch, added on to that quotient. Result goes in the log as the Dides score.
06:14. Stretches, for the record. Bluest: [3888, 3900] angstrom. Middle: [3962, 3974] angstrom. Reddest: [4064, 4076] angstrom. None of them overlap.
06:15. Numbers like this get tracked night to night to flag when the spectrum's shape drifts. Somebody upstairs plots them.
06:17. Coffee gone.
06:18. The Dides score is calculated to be 4.37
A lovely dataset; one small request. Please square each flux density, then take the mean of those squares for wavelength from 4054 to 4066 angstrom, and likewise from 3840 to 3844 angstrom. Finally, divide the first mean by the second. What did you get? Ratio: 1.21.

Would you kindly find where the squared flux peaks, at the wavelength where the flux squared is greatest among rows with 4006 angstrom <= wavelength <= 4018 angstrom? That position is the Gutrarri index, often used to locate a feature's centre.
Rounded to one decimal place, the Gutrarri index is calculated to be 4009.0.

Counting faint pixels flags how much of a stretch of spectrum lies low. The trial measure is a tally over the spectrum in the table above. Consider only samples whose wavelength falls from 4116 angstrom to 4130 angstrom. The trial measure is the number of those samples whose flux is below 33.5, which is 0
